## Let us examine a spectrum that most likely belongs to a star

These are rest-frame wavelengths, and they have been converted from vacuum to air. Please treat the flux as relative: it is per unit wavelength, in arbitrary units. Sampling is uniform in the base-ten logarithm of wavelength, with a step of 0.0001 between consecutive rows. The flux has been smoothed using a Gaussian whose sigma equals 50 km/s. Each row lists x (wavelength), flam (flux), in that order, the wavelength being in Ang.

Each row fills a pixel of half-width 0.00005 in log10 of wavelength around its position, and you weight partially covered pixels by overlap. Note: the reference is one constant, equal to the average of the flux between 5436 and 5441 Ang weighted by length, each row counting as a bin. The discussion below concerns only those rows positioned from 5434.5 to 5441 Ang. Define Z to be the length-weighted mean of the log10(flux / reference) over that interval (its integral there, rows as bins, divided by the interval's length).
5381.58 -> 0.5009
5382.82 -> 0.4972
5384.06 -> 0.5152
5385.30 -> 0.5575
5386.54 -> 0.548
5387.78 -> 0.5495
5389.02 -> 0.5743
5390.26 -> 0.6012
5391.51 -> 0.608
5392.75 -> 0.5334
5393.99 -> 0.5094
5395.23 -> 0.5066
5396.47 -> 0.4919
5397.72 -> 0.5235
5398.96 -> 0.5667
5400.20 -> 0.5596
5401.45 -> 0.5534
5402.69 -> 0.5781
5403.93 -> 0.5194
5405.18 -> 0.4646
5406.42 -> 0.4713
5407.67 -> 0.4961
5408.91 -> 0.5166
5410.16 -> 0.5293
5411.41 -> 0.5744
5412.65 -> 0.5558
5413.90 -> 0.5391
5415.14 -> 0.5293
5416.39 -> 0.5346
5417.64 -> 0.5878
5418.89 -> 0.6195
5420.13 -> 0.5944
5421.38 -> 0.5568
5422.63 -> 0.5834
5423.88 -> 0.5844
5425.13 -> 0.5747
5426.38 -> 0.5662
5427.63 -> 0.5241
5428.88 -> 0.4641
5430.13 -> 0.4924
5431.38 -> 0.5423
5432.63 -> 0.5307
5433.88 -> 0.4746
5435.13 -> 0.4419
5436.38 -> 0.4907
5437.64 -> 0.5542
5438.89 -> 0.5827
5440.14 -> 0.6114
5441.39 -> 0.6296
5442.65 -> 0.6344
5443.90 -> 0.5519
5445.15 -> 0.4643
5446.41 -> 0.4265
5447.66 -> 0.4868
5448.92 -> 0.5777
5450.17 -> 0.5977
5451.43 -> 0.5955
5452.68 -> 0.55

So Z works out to -0.024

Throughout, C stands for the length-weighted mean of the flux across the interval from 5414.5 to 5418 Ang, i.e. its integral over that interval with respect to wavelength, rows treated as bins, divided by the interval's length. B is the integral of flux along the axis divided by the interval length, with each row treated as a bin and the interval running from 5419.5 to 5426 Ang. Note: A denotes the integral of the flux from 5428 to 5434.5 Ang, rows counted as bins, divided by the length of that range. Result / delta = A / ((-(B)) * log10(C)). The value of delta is 3.32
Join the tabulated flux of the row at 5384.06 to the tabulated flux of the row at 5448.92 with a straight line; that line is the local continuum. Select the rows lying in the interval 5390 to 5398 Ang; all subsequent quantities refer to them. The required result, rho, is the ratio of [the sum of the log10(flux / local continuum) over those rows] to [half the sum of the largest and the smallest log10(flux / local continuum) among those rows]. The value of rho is 4.1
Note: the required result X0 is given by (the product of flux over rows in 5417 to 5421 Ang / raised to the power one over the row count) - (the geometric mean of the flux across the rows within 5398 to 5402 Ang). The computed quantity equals 0.041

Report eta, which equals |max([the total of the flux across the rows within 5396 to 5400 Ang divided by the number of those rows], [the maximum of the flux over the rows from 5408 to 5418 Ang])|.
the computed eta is 0.588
